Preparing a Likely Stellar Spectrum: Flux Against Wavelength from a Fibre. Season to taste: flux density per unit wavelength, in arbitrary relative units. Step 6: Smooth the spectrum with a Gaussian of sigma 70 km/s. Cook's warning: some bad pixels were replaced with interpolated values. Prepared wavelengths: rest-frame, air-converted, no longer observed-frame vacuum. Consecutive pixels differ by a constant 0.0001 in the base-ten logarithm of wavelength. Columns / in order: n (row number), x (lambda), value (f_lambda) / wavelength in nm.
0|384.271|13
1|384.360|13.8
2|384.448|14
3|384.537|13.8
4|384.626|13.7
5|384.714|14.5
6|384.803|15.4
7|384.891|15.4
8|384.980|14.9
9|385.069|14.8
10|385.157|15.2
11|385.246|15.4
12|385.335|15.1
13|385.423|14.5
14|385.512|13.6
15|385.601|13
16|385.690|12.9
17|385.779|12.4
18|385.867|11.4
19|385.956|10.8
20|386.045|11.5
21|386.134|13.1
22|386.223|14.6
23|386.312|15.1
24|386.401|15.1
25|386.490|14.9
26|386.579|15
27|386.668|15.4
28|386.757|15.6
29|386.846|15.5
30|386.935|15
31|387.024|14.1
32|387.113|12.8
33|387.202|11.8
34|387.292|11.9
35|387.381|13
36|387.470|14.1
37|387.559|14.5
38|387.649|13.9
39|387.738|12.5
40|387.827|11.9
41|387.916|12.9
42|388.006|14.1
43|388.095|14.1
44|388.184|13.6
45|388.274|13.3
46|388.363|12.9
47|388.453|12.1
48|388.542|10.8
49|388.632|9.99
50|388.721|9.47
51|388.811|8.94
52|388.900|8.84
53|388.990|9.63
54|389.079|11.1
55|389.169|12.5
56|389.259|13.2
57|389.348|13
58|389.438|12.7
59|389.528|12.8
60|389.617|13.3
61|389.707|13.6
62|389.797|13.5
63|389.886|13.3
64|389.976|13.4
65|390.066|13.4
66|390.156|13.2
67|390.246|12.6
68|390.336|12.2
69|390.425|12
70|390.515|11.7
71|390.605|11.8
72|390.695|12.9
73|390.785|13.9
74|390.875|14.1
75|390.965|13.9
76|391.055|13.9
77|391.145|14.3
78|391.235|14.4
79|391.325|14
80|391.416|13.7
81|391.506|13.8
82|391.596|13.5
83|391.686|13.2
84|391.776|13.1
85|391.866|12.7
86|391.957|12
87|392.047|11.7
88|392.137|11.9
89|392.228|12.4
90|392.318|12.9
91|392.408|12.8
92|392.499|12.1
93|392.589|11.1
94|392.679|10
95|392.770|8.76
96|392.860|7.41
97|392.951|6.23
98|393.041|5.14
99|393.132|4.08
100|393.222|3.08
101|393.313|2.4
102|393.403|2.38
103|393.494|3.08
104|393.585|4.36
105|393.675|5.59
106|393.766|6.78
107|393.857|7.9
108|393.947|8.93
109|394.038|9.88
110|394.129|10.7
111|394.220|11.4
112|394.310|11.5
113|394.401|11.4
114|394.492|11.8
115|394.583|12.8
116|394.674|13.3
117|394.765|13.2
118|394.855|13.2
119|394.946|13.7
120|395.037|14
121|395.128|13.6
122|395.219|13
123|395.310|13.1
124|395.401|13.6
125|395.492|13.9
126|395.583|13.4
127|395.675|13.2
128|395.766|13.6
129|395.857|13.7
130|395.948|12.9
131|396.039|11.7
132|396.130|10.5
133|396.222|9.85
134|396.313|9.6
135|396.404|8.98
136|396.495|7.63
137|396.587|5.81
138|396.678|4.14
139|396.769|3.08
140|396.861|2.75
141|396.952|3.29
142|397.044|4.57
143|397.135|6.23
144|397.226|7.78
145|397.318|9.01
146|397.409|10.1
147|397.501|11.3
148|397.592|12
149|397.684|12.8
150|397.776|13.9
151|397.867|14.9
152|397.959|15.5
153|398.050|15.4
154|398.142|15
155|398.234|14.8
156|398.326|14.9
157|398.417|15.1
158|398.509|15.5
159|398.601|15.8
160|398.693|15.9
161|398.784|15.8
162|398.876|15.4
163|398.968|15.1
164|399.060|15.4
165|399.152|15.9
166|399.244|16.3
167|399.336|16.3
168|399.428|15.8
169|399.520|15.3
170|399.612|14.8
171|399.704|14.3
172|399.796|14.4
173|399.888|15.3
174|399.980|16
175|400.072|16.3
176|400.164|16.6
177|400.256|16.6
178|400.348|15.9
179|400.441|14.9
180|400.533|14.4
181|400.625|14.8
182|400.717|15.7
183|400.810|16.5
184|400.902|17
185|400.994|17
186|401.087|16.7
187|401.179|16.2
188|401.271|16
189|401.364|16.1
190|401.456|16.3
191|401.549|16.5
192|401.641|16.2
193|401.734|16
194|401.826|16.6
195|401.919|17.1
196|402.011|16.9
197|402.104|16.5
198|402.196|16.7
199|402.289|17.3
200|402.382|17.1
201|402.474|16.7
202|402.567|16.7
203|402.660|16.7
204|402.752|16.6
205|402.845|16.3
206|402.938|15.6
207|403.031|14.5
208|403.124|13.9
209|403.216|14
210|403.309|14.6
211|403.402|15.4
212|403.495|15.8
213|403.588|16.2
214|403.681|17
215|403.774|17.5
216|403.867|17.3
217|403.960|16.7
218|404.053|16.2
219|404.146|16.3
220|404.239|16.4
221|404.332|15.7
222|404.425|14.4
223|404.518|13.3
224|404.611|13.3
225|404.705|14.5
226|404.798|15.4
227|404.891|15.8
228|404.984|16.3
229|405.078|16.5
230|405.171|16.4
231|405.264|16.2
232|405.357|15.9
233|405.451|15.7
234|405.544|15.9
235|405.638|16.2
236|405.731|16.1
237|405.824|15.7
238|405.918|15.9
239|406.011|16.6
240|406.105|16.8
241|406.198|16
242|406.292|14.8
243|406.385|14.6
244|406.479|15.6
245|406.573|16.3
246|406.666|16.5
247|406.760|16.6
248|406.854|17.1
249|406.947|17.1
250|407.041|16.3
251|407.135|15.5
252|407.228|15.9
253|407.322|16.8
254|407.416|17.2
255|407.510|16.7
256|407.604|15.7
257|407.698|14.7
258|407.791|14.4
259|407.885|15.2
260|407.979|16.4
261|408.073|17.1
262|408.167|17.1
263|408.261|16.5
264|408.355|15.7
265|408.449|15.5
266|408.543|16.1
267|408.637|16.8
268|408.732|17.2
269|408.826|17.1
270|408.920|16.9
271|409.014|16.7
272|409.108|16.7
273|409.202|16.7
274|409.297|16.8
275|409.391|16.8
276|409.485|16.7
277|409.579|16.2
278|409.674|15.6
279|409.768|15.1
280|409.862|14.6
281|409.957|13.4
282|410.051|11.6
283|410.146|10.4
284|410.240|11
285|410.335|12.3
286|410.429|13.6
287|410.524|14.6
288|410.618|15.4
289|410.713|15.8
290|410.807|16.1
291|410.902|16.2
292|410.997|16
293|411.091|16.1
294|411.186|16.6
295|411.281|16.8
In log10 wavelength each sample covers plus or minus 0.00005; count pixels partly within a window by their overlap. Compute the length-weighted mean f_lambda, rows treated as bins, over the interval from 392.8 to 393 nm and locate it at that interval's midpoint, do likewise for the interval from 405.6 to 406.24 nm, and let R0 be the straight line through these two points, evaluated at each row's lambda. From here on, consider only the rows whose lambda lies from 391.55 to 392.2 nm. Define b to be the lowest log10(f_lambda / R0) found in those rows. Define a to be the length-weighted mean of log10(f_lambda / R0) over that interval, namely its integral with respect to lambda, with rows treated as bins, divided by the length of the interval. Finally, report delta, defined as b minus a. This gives -0.04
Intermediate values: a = 0.31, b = 0.3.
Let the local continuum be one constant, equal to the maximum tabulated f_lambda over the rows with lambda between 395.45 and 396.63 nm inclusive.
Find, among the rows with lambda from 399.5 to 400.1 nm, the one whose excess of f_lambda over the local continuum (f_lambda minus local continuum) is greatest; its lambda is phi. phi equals 400.072 nm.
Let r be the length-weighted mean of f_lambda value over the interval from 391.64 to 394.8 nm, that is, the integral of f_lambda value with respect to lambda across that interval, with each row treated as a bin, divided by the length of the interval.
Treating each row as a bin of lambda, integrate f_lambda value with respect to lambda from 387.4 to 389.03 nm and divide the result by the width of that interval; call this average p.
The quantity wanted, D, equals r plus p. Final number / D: 21.5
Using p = 12.1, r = 9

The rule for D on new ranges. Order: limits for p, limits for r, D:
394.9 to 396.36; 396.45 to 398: 21.2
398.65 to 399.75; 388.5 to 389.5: 26.5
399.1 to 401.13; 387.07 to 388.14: 28.9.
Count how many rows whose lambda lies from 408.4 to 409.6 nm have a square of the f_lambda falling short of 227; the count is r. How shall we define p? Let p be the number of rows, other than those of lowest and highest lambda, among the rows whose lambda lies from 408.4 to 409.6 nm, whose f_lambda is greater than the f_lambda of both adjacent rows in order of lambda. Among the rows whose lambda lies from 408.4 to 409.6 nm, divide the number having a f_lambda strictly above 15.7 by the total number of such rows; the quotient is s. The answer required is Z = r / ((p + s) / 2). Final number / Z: 0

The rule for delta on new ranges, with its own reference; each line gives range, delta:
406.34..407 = -0.04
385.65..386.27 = -0.06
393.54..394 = -0.17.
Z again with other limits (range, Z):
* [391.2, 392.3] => 24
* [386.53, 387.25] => 10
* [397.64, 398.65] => 11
